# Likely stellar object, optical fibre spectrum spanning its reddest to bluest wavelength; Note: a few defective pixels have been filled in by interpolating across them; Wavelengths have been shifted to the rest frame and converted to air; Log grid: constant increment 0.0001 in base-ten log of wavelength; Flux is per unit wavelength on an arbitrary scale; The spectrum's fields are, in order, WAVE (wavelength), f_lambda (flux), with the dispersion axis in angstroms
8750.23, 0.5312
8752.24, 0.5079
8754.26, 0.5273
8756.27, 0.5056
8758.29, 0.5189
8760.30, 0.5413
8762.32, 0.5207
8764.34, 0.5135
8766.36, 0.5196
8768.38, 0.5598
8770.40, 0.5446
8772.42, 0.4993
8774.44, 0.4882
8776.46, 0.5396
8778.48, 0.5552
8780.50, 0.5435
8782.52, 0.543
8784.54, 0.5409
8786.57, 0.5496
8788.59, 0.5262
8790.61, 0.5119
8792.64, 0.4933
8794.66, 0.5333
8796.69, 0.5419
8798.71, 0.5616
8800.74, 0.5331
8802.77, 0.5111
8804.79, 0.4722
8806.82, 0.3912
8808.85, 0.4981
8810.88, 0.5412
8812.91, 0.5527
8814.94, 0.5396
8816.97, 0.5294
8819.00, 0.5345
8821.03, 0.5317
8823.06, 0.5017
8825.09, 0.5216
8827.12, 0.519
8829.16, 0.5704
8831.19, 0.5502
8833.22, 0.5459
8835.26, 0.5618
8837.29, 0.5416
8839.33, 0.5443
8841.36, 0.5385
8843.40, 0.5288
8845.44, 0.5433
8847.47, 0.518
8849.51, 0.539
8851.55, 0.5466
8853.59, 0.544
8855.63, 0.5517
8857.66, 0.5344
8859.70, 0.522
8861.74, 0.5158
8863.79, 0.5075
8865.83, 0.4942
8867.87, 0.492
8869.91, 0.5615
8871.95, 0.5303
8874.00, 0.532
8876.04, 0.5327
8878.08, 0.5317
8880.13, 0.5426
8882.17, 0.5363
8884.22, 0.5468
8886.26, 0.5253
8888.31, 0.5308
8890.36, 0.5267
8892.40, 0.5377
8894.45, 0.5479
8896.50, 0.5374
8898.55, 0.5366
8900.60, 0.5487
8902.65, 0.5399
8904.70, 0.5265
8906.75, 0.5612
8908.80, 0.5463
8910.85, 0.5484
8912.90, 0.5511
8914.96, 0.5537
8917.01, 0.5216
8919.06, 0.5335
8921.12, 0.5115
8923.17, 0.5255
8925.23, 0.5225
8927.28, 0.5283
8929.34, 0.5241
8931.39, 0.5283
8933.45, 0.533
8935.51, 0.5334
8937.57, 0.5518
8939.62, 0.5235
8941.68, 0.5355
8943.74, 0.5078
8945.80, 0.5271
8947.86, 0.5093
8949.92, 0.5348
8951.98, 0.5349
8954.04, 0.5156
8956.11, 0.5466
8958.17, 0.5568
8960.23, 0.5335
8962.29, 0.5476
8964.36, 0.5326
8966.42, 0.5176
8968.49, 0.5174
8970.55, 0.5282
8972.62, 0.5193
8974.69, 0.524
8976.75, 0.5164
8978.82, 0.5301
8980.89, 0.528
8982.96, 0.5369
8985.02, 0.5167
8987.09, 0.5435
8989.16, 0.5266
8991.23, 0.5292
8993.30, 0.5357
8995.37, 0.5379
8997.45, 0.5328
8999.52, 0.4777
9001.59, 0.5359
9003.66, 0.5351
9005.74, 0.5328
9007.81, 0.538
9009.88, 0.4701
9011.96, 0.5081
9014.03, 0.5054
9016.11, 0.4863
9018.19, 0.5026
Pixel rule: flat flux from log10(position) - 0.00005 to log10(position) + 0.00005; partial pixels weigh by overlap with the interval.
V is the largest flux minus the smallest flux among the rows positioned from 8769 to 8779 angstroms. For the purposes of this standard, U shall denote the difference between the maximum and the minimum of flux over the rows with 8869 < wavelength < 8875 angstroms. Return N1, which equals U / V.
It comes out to 0.5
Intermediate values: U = 0.031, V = 0.07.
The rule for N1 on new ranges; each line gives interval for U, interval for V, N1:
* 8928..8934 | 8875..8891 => 0.4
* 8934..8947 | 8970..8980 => 3.2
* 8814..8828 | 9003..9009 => 7.3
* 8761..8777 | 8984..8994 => 2.7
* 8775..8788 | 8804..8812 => 0.1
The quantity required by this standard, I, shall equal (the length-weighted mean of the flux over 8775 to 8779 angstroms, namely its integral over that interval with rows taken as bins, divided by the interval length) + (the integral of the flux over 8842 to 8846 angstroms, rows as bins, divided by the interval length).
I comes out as 1.074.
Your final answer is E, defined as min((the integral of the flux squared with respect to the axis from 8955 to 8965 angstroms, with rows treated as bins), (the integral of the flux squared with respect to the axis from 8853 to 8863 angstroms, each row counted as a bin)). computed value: 2.837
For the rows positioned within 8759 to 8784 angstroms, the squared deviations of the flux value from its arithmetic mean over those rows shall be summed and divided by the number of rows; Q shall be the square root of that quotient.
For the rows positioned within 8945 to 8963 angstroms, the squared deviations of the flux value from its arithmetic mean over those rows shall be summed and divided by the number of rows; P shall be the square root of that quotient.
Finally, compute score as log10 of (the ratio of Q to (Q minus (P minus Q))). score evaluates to -0.12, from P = 0.014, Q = 0.021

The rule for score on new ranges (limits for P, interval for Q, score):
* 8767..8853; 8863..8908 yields 0.62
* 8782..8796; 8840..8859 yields 1.07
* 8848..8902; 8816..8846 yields -0.01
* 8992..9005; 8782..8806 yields -0.05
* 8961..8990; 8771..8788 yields -0.20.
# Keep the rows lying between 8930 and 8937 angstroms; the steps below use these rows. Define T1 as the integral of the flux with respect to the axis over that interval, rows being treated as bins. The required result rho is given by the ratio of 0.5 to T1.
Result 0.1342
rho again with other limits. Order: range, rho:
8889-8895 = 0.1554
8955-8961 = 0.1527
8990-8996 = 0.1561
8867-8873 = 0.1576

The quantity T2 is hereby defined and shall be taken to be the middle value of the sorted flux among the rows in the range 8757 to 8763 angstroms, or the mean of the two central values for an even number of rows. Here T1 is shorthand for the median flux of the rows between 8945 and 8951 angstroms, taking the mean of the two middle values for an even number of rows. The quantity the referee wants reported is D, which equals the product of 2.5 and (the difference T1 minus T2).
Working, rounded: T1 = 0.527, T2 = 0.521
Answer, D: 0.016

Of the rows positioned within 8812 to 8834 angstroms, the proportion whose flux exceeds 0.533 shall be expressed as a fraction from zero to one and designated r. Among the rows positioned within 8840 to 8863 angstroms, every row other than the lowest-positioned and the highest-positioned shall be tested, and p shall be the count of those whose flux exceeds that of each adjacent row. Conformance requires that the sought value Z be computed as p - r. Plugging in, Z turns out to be 2.5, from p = 3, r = 0.55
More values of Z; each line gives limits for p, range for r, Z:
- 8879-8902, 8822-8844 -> 2.4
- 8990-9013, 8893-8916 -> 2.1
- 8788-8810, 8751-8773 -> 0.7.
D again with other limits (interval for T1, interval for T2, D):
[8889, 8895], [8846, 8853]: -0.003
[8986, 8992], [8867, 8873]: -0.003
